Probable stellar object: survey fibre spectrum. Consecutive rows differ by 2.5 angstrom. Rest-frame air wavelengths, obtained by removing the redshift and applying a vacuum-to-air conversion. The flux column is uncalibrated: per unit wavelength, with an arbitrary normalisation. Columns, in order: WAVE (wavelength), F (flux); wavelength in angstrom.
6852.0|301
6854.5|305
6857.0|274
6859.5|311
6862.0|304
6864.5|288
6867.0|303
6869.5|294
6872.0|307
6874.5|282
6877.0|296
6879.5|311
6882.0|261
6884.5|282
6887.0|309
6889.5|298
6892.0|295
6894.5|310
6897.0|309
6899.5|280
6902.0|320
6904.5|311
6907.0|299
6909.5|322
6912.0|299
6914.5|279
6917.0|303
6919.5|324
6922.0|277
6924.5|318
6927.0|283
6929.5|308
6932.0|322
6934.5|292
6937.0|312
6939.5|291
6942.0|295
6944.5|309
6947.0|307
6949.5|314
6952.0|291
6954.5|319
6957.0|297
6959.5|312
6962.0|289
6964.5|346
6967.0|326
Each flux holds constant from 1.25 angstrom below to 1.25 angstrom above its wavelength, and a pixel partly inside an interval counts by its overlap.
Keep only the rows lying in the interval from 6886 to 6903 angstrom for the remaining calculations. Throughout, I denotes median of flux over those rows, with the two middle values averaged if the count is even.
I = 309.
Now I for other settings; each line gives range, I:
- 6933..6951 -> 307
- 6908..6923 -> 301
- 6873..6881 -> 296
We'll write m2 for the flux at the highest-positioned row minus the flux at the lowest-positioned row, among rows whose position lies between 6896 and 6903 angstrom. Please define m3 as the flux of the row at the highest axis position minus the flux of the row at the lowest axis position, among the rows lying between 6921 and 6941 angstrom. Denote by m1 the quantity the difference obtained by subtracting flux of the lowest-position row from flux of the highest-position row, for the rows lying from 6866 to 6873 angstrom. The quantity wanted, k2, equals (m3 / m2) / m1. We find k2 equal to 0.32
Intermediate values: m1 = 4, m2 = 11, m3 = 14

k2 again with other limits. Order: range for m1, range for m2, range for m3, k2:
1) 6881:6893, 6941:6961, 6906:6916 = -0.03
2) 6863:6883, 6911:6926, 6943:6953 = 0.04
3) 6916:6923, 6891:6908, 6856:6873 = -0.32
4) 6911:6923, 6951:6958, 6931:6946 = 0.10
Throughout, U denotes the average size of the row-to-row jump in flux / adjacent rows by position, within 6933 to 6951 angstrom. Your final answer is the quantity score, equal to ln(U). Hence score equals 2.4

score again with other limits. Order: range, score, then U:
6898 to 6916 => 3.1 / 21.2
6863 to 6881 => 2.7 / 15.2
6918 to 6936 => 3.5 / 32.0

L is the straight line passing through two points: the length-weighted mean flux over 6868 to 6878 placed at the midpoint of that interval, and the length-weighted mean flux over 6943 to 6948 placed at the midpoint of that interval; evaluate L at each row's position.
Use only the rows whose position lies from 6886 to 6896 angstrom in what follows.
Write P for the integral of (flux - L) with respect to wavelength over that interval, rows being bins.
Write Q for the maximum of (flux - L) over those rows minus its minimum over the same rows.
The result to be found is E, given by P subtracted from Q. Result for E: -35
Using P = 50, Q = 15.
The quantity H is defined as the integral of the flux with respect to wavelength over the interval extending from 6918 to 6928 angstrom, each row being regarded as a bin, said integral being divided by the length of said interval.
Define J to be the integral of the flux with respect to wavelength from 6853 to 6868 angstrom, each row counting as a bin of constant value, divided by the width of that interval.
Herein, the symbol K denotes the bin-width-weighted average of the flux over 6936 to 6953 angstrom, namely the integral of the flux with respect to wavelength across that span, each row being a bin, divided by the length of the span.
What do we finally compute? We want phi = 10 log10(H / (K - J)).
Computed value 18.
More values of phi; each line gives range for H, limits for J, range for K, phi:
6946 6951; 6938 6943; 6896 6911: 14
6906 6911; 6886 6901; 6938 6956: 20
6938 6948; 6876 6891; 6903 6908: 14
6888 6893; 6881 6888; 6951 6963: 12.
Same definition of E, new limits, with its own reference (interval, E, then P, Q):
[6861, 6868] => -15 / 32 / 16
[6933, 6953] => 128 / -104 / 24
